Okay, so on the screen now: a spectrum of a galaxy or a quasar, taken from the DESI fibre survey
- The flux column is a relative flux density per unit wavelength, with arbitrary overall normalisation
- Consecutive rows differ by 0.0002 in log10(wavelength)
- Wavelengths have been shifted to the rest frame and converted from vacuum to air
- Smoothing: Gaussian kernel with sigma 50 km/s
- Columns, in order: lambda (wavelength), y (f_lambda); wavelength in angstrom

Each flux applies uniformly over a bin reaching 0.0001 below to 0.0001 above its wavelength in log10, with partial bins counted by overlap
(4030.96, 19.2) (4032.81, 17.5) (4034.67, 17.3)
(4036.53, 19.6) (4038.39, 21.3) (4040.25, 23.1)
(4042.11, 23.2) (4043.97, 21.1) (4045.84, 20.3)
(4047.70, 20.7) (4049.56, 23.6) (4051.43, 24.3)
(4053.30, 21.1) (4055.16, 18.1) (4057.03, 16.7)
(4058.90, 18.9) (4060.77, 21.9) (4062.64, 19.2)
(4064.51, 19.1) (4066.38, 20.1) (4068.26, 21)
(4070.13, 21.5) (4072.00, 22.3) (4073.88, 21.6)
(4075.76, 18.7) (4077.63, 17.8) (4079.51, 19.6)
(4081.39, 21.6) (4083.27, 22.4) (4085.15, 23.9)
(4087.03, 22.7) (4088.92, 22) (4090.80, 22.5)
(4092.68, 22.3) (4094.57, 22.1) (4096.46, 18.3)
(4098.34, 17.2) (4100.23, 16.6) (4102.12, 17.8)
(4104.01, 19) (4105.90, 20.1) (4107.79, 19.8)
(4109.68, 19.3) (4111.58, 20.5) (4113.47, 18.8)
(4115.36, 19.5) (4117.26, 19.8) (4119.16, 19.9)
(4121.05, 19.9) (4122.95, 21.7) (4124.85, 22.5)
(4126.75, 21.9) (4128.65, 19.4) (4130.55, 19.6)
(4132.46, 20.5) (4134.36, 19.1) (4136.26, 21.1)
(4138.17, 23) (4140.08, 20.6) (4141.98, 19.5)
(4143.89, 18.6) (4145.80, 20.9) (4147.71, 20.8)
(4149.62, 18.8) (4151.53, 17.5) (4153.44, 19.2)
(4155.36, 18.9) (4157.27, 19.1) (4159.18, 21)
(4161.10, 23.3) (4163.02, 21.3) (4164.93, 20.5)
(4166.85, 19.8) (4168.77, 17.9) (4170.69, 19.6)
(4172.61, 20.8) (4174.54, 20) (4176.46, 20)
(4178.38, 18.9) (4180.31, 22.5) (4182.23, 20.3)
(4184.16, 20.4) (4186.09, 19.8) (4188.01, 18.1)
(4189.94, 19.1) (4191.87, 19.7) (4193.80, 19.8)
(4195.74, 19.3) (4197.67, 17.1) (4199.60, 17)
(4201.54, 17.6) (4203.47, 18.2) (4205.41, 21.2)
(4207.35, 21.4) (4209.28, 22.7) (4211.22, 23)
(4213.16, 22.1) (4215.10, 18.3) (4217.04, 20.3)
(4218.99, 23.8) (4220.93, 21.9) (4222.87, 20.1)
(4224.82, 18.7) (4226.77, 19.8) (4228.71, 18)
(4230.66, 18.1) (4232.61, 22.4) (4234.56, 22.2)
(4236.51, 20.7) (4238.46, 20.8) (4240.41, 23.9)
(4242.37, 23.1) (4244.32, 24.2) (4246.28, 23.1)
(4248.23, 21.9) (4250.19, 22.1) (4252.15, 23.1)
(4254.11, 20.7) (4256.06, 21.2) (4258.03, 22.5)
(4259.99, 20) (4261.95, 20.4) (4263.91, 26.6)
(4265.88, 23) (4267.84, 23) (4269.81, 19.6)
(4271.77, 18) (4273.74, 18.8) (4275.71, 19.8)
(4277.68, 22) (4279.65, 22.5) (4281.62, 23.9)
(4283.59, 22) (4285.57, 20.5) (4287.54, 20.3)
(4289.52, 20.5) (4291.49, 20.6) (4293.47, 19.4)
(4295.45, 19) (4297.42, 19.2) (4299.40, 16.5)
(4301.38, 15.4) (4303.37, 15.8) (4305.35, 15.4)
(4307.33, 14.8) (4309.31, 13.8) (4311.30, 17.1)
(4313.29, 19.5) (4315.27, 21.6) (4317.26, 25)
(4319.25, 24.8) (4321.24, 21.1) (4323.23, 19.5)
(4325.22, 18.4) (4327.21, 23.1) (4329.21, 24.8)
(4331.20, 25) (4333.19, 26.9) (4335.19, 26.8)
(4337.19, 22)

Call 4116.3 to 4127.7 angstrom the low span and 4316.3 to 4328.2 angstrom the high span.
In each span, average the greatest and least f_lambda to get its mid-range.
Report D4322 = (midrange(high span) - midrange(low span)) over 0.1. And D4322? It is 5.5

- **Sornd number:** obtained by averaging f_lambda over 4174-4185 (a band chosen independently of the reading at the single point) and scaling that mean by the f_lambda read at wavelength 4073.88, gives 440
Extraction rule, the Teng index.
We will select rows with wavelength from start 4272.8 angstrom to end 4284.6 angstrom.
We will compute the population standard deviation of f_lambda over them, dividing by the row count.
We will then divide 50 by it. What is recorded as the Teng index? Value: 29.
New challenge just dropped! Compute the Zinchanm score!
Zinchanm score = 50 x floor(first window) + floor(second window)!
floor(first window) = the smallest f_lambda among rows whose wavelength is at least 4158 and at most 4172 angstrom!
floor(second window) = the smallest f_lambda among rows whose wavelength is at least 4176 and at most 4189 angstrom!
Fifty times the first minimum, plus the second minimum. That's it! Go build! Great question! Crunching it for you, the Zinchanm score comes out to 913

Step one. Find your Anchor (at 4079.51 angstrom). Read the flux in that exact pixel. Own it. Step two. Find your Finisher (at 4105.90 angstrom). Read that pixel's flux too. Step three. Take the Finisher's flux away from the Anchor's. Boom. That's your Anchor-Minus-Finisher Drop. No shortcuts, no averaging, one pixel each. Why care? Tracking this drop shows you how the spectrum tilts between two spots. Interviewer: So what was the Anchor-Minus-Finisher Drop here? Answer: -0.50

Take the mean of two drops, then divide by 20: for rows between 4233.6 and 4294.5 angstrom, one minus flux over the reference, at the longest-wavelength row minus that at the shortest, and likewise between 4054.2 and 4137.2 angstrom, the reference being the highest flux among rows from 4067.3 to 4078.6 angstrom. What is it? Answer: 0.000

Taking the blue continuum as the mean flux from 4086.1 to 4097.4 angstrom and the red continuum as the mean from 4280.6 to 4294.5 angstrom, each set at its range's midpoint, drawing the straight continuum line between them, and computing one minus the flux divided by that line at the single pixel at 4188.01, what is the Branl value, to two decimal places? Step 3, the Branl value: 0.15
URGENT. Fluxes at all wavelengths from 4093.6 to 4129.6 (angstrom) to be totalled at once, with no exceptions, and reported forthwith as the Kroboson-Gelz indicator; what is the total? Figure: 374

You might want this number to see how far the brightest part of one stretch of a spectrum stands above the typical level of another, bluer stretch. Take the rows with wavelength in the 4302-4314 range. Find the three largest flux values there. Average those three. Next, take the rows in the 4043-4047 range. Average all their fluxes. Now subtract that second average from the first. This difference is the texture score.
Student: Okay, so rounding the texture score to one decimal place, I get -3.2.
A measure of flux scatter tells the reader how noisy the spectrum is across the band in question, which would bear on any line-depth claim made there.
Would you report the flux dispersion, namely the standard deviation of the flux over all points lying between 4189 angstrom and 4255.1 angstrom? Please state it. 2.1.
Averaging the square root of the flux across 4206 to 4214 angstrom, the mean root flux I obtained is 4.72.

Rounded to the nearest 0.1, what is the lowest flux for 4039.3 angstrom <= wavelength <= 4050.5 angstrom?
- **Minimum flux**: 20.3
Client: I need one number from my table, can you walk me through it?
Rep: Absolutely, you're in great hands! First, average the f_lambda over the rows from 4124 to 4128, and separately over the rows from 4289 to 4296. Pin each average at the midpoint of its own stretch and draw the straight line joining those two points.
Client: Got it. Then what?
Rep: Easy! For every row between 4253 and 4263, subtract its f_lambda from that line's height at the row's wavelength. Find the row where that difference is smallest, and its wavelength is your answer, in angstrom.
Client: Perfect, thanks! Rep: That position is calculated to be 4258.03 angstrom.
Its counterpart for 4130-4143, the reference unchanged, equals 4138.17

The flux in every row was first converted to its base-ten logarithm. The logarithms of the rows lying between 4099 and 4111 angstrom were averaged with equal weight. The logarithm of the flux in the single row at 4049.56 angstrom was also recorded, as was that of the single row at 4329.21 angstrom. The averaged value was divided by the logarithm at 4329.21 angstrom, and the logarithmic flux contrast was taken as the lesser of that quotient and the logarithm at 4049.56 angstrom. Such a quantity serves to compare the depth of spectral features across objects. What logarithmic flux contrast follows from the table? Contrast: 0.91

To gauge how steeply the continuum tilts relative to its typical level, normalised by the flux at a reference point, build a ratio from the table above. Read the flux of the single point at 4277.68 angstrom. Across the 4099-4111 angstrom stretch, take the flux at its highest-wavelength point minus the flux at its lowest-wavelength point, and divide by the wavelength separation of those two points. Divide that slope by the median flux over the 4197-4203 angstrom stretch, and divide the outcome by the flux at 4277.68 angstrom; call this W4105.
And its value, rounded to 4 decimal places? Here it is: 0.0008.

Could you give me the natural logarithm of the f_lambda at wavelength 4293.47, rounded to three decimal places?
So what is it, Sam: 2.965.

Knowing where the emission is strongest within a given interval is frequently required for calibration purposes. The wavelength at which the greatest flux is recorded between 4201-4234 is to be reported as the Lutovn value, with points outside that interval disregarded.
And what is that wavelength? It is 4218.99 angstrom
